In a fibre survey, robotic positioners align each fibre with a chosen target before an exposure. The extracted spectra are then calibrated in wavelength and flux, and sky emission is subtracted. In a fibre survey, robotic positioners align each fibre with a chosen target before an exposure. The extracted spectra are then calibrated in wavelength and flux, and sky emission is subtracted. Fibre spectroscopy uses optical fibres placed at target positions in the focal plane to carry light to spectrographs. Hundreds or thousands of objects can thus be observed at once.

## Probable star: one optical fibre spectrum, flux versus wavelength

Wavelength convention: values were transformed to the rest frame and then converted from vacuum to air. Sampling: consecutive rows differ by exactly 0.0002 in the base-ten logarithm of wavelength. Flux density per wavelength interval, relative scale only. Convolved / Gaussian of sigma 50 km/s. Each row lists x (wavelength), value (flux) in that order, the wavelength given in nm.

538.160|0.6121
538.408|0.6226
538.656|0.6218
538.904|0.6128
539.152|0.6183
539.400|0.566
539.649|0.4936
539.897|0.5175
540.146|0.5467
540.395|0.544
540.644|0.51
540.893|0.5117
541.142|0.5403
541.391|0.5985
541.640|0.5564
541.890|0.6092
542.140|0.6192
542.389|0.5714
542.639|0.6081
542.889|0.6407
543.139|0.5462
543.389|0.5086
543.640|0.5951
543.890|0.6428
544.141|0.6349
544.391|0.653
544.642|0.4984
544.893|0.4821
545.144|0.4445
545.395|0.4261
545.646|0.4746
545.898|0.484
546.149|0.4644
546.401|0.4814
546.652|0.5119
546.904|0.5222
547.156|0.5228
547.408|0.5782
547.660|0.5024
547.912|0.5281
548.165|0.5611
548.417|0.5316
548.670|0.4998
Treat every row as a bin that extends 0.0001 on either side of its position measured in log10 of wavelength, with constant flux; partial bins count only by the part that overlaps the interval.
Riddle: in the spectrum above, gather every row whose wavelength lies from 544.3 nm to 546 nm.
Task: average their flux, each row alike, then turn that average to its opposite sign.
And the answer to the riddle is -0.49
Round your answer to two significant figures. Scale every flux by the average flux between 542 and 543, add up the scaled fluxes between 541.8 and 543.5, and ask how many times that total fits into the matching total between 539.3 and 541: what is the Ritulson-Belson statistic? 0.90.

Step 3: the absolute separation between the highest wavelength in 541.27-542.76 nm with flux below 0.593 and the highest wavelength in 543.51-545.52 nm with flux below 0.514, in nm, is 3.01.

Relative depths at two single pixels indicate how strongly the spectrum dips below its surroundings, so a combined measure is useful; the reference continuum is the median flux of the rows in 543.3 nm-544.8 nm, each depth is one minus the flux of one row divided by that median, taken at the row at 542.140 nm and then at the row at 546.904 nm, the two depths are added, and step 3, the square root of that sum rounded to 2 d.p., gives 0.38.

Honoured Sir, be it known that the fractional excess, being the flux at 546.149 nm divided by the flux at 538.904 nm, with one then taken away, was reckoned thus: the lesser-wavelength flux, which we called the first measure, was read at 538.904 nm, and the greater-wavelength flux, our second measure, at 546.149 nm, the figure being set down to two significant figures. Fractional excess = -0.24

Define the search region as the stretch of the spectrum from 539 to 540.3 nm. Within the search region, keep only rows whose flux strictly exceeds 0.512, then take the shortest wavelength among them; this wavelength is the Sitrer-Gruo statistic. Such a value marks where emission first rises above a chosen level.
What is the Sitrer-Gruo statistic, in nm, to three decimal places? 539.152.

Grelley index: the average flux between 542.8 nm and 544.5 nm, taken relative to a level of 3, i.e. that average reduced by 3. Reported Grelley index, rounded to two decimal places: -2.40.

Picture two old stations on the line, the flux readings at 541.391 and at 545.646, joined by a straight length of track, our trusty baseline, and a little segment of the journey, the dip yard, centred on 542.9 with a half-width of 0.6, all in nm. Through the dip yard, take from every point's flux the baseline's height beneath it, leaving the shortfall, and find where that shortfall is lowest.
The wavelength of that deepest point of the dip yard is 543.389 nm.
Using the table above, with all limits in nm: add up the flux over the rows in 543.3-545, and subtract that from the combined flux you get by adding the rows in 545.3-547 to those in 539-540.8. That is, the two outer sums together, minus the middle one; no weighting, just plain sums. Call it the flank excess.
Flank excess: 3.15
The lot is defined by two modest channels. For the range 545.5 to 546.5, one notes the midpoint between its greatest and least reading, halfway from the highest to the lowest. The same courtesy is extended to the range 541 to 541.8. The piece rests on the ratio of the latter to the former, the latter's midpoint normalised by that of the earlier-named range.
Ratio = 1.20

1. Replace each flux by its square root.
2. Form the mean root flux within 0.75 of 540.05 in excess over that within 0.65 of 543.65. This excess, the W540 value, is -0.04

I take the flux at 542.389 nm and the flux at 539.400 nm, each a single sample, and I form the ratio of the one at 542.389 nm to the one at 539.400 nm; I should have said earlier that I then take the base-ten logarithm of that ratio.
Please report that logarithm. 0.00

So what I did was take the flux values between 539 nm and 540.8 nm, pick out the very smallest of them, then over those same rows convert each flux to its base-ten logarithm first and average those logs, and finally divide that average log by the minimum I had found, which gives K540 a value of -0.54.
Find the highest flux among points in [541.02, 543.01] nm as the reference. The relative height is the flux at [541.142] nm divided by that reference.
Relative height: 0.843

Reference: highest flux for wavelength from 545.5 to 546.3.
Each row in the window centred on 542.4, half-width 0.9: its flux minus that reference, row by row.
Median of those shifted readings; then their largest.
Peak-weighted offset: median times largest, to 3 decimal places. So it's 0.019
